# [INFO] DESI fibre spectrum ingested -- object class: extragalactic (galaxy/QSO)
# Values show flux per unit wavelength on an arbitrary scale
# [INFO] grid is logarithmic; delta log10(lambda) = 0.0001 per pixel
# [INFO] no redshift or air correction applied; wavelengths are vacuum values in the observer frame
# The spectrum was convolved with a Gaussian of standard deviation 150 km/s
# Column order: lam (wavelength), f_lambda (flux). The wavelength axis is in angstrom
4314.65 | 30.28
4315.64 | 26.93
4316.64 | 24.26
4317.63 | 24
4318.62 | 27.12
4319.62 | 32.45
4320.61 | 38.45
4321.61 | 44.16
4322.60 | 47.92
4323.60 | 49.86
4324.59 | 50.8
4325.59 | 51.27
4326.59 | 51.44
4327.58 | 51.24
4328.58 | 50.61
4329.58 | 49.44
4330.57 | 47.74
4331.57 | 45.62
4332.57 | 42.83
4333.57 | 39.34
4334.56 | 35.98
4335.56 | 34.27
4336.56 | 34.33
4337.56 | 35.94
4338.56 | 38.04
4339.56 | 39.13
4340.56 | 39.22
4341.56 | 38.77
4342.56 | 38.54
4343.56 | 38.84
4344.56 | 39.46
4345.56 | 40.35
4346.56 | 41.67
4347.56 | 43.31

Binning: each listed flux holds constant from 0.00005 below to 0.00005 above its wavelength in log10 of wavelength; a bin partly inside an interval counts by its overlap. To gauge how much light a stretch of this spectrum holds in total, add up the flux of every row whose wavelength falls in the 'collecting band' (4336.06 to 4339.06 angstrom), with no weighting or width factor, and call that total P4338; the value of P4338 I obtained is 108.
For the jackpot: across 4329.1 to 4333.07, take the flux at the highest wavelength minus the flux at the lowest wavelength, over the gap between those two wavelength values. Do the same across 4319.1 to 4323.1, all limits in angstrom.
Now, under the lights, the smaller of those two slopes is -2.2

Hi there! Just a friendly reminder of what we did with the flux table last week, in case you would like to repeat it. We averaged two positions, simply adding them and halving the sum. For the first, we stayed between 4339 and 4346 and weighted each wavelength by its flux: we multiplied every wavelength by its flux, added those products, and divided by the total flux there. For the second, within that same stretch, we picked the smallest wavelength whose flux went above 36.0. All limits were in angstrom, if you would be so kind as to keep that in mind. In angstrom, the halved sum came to 4341.1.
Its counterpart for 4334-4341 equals 4338.1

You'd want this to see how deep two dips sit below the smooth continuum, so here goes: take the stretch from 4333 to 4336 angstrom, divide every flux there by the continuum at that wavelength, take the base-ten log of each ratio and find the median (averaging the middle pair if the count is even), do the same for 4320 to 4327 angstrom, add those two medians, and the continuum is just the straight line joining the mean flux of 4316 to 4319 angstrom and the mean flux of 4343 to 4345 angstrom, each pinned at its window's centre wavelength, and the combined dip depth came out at 0.26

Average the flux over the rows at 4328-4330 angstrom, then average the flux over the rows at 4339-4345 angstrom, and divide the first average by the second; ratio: 1.28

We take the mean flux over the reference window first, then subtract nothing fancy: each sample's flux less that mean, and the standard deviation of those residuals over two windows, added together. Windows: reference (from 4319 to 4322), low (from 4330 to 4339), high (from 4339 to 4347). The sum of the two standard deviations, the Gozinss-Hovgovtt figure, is 6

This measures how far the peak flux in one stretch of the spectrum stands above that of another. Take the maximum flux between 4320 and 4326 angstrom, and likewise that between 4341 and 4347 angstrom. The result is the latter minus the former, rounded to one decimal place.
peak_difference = -9.6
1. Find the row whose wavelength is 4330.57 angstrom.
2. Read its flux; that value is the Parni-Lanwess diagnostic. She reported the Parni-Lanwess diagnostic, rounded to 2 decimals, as 47.74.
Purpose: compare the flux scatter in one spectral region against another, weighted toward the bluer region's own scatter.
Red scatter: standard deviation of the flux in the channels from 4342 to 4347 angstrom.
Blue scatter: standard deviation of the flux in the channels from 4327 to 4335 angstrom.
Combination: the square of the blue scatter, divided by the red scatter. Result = 24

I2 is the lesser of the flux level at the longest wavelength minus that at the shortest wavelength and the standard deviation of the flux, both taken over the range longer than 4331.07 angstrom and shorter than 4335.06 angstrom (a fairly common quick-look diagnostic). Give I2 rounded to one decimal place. -9.6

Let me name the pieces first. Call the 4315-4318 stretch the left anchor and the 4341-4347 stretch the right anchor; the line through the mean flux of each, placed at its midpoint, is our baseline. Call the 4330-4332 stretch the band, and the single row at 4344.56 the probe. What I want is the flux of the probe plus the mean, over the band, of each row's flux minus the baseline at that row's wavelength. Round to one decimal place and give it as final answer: 53.4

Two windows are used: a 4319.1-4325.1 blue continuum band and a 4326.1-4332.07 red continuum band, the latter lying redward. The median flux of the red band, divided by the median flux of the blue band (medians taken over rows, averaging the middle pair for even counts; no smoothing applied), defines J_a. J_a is 1.1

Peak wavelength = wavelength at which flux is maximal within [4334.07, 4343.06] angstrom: 4340.56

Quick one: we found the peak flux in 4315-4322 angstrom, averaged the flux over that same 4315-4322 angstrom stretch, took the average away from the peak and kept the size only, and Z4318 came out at 13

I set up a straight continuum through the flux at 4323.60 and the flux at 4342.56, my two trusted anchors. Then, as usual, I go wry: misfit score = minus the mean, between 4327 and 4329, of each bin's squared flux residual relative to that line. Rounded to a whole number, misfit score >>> -14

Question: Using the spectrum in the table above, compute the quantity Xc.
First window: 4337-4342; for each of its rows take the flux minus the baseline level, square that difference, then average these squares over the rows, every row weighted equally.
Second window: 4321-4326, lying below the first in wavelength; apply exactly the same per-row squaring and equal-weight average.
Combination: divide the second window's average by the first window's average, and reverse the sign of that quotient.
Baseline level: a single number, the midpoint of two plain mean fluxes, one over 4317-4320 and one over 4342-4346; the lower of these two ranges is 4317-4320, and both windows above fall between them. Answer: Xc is -10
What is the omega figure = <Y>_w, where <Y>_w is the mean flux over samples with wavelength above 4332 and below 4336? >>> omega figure 38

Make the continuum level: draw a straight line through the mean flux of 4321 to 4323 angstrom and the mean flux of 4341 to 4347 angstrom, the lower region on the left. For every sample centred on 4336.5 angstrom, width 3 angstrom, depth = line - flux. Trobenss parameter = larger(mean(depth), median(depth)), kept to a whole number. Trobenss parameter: 7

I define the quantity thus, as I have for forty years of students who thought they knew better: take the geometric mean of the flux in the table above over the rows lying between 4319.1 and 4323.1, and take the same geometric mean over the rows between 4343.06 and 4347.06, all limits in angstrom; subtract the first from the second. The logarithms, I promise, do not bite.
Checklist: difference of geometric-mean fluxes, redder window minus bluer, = 0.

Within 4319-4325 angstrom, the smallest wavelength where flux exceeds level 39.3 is 4321.61 angstrom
